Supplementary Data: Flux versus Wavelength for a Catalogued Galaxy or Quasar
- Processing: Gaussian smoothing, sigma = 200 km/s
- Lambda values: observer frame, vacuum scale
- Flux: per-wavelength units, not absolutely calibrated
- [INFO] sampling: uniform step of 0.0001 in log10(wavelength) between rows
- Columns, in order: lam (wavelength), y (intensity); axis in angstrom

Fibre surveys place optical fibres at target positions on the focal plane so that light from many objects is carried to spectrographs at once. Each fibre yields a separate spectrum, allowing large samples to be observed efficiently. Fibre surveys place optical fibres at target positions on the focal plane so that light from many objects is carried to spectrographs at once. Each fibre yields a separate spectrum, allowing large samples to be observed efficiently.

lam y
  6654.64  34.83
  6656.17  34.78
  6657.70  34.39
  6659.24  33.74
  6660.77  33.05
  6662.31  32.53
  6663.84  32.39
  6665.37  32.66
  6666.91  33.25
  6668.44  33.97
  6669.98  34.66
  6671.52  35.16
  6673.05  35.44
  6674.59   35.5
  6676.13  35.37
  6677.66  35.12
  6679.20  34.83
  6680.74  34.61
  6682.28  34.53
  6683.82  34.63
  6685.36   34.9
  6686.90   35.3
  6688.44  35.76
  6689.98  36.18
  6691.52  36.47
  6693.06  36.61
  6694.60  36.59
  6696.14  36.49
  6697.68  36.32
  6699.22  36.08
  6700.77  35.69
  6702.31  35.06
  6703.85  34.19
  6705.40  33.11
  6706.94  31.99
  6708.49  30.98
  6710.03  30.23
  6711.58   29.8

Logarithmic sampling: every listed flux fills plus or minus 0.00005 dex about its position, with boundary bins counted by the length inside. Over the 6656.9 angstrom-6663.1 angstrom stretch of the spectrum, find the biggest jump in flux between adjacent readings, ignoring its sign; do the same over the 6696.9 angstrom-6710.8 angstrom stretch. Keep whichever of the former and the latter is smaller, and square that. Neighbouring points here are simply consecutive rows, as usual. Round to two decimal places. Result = 0.48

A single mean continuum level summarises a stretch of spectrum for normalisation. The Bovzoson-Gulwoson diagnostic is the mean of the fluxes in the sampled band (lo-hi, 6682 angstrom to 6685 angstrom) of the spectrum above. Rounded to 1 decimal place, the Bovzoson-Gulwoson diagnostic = 34.6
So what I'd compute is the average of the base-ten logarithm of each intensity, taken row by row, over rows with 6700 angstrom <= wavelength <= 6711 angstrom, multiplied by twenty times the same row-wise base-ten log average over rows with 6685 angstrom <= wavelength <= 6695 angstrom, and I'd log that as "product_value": 47.2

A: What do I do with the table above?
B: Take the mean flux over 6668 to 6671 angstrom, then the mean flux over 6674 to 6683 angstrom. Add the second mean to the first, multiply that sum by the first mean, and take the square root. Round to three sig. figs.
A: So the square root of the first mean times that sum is 48.8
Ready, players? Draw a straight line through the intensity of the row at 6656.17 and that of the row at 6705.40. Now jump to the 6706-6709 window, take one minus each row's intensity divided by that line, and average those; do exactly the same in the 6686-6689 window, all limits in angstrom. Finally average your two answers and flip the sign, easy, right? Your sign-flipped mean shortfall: 0.00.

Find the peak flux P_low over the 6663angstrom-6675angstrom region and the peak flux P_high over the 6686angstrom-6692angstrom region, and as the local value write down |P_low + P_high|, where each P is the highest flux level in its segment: 72.0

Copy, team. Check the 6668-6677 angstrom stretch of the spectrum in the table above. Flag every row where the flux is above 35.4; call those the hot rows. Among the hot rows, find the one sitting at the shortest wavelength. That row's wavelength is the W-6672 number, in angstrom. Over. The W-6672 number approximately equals 6673.05 angstrom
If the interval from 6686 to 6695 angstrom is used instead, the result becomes 6688.44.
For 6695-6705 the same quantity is 6696.14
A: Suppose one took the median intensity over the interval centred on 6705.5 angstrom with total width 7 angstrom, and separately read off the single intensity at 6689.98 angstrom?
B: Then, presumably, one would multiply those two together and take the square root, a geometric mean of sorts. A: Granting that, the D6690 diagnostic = 34.6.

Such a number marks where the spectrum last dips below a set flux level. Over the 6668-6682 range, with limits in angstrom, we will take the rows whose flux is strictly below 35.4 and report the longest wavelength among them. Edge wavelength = 6680.74 angstrom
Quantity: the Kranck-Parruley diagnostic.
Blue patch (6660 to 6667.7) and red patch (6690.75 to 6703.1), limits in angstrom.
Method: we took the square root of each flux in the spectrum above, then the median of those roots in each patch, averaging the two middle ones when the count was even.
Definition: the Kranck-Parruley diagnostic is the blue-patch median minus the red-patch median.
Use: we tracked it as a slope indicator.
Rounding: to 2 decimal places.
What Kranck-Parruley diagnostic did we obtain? -0.32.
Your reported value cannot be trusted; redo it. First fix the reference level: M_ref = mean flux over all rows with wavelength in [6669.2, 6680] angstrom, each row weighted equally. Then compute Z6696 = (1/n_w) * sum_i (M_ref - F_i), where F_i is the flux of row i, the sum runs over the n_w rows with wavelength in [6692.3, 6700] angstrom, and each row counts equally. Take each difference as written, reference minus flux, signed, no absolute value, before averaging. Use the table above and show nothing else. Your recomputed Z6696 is -1.3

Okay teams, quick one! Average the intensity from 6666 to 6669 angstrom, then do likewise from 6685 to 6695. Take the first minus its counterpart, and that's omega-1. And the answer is -2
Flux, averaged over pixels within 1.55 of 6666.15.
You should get 33.0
